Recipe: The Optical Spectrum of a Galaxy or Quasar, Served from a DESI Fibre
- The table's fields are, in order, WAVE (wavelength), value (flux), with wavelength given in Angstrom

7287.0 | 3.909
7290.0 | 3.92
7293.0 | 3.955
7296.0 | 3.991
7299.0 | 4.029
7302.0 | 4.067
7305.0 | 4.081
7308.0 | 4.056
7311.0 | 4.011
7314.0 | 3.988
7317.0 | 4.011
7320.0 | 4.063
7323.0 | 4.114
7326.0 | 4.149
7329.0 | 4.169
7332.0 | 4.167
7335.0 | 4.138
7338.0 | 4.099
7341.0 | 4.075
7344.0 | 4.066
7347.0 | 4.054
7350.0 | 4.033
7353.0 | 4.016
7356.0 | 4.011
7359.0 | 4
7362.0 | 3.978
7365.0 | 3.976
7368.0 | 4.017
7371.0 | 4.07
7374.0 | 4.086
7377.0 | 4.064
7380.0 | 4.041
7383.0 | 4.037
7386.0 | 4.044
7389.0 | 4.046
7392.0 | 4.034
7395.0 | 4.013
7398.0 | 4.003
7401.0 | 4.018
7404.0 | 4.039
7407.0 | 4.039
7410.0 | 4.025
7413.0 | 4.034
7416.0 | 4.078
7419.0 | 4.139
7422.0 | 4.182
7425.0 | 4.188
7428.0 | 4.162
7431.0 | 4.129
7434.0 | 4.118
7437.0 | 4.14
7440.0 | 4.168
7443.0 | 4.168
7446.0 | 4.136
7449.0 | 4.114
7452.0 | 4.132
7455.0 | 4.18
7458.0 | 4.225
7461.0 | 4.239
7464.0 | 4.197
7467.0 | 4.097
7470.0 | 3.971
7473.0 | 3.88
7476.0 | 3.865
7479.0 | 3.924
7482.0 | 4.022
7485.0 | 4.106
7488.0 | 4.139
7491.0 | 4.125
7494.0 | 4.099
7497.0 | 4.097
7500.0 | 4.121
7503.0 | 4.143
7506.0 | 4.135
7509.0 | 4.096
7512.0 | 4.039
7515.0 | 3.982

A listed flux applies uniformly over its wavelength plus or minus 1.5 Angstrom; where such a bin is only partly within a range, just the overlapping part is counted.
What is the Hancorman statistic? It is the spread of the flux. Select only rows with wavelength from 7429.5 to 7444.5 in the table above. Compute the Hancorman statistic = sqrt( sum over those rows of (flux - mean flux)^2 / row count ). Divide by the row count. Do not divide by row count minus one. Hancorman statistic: 0.020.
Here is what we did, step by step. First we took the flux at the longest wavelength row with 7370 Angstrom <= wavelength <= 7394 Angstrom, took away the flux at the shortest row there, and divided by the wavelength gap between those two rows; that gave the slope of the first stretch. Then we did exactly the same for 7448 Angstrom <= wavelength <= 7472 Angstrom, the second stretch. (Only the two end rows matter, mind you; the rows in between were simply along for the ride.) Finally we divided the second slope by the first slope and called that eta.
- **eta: 4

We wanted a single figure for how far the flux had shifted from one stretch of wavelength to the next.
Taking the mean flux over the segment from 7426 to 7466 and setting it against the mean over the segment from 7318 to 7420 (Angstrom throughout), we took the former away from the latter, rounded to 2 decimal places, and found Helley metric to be -0.11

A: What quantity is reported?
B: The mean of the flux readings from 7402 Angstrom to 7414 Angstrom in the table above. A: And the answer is 4.03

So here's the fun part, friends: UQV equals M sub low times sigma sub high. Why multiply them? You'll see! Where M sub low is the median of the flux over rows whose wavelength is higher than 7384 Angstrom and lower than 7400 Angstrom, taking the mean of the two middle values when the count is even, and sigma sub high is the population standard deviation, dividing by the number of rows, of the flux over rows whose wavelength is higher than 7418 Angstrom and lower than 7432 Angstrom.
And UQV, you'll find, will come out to 0.093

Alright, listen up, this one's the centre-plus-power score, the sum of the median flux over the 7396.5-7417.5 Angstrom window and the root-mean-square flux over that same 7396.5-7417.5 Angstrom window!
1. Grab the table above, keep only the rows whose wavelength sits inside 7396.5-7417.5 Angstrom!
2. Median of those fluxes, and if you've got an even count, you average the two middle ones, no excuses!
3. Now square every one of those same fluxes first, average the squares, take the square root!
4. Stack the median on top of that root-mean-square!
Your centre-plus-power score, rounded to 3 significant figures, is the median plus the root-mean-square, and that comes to 8.07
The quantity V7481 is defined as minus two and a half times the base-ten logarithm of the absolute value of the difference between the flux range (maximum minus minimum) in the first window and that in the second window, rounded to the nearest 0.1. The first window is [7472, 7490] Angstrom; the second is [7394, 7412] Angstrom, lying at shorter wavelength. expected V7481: 1.6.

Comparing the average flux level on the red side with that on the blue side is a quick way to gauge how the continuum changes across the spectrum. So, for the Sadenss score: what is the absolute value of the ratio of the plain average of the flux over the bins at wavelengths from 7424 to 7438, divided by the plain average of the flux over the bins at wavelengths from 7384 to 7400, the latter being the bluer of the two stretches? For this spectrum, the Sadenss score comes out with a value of 1.03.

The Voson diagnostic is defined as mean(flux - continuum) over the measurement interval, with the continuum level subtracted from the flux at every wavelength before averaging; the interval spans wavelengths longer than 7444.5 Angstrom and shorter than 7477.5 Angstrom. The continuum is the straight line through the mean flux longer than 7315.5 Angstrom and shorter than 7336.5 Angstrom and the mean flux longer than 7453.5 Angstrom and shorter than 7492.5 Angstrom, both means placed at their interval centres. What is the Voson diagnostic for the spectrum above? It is 0.02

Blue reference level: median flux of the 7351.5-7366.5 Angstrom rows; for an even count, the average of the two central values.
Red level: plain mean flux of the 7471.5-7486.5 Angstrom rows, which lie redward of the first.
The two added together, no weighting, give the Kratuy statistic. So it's 7.96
